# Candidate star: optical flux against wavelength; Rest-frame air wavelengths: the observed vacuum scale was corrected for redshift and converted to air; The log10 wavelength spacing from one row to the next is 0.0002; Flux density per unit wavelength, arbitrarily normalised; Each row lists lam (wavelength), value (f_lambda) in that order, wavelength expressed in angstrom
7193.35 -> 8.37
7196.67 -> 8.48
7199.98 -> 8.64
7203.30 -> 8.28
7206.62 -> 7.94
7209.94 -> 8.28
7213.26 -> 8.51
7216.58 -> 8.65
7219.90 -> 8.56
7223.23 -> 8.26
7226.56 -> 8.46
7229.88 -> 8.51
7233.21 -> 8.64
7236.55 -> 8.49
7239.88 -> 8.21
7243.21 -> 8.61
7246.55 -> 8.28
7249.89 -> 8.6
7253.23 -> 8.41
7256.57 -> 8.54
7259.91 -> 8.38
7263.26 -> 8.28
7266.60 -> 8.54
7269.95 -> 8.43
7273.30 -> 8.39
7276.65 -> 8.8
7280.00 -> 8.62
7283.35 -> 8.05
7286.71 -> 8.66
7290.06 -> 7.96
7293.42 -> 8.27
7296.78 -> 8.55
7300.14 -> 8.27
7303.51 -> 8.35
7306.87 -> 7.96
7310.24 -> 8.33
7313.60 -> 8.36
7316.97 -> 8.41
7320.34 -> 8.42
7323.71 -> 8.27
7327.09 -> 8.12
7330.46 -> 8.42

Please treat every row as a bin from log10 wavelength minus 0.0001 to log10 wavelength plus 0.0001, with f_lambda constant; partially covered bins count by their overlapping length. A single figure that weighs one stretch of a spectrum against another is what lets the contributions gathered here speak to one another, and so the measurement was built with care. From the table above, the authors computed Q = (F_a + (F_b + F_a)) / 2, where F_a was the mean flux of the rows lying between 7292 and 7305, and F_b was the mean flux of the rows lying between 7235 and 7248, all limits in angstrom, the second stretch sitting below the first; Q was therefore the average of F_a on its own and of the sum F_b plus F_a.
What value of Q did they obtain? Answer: 12.56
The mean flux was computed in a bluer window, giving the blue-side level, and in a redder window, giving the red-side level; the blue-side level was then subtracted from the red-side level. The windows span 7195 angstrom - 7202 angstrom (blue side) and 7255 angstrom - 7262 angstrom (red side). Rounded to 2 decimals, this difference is -0.10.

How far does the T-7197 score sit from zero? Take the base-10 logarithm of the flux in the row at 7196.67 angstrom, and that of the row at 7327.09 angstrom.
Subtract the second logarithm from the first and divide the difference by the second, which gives 0.021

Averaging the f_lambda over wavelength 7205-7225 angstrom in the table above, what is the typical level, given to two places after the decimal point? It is 8.37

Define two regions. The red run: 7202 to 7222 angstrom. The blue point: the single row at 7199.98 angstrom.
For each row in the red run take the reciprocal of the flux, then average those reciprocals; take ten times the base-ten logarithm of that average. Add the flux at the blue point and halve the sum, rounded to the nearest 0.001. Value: -0.292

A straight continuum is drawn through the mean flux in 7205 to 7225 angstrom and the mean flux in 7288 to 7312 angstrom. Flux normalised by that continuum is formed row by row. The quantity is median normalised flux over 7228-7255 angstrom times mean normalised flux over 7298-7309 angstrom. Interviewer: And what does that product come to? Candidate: 1.01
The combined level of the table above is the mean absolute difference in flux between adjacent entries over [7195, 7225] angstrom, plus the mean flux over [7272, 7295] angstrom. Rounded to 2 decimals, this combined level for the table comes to 8.64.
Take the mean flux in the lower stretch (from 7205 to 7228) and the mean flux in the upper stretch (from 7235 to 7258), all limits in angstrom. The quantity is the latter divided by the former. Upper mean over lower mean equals 1.008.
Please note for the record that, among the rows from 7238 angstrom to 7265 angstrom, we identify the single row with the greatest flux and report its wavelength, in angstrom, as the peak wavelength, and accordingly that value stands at 7243.21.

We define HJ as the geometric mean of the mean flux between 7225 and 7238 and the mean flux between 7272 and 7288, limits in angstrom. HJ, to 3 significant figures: 8.51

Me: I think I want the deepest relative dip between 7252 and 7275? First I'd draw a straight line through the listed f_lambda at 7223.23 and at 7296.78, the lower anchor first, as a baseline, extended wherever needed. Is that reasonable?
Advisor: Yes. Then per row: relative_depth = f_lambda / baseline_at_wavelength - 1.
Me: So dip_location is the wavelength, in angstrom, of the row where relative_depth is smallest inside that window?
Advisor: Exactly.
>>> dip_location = 7263.26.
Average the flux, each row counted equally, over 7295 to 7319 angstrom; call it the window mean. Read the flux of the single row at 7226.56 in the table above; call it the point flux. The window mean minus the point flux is -0.14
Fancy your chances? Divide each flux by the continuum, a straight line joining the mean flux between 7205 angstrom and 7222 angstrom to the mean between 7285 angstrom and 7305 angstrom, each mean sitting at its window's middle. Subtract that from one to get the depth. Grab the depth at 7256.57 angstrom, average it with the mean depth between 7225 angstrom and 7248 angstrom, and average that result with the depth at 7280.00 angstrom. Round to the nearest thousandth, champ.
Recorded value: -0.024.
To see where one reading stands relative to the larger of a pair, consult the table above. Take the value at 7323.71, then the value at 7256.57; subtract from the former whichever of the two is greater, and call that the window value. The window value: -0.27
